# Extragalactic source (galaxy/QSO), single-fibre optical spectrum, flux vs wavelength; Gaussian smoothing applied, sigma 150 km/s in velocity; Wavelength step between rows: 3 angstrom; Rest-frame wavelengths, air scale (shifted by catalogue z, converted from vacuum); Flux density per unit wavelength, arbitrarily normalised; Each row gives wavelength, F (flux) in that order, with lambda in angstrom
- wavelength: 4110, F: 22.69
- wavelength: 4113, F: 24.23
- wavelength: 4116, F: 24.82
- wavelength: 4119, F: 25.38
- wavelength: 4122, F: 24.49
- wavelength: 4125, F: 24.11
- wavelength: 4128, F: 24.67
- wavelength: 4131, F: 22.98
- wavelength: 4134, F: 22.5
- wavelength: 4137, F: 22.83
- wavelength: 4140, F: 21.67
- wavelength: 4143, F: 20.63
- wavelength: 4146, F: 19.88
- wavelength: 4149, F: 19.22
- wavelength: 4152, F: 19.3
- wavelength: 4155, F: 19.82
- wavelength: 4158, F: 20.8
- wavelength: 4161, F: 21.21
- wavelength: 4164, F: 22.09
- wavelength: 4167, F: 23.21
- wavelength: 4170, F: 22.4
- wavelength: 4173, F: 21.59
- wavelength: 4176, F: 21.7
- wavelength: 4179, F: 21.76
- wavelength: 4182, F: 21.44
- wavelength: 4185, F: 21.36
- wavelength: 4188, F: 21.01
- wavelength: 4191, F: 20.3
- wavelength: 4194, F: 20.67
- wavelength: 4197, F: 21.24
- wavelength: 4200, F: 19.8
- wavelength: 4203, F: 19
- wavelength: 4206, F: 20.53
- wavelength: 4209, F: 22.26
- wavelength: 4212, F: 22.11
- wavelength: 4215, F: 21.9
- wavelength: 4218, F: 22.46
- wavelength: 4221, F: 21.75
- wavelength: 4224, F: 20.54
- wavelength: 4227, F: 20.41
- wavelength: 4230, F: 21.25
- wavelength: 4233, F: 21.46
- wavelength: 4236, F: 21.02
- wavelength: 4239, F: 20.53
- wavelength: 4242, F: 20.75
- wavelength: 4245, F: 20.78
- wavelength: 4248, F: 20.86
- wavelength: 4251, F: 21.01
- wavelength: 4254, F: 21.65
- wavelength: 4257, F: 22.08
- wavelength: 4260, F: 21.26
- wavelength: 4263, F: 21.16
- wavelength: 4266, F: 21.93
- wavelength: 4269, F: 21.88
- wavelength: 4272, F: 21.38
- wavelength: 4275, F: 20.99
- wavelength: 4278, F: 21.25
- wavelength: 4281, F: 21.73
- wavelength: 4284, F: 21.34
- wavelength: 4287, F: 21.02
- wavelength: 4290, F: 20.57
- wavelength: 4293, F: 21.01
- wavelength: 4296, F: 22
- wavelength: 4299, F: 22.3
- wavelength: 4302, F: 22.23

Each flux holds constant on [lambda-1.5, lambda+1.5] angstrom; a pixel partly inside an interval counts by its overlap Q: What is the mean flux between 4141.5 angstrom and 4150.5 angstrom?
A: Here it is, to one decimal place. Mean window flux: 19.9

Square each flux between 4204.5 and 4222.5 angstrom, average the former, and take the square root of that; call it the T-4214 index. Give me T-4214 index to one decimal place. 21.8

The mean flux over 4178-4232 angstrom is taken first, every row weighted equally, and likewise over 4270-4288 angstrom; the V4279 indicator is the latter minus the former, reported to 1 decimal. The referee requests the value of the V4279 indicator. 0.2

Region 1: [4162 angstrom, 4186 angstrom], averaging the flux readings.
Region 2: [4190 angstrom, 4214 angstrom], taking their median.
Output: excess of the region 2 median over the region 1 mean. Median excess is -1.34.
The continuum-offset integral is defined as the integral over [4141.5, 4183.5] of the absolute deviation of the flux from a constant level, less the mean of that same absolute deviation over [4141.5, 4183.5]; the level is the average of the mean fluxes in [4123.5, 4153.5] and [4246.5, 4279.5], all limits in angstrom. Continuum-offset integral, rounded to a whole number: 40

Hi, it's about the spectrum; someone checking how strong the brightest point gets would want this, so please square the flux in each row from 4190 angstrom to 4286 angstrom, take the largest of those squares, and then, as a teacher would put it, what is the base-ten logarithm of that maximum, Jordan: 2.70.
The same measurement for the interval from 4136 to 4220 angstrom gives 2.73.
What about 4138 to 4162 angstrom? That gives 2.67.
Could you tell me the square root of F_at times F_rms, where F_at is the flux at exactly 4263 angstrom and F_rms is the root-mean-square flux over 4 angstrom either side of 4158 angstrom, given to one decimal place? 20.9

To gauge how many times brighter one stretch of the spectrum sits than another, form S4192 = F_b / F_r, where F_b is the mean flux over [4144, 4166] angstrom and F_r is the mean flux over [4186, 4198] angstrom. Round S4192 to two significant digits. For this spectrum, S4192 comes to 0.98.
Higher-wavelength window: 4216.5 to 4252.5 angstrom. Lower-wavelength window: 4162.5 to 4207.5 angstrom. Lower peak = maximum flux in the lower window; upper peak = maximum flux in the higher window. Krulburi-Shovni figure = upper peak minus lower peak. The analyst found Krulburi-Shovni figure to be -0.75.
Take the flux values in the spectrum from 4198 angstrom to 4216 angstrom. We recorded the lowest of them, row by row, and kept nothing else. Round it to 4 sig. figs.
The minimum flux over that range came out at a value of 19.00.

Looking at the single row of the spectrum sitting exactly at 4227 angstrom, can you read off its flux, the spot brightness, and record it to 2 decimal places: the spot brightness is 20.41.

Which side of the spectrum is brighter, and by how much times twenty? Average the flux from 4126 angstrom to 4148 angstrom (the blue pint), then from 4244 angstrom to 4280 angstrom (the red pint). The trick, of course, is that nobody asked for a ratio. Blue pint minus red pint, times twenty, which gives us 16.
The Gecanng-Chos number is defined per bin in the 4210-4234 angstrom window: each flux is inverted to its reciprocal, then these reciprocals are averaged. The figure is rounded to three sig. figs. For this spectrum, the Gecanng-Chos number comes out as 0.0466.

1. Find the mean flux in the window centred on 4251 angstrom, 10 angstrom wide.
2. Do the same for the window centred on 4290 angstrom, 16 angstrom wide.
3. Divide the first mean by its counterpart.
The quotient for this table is 1.00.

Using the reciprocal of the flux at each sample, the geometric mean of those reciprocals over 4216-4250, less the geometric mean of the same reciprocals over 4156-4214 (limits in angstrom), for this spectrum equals 0.0004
